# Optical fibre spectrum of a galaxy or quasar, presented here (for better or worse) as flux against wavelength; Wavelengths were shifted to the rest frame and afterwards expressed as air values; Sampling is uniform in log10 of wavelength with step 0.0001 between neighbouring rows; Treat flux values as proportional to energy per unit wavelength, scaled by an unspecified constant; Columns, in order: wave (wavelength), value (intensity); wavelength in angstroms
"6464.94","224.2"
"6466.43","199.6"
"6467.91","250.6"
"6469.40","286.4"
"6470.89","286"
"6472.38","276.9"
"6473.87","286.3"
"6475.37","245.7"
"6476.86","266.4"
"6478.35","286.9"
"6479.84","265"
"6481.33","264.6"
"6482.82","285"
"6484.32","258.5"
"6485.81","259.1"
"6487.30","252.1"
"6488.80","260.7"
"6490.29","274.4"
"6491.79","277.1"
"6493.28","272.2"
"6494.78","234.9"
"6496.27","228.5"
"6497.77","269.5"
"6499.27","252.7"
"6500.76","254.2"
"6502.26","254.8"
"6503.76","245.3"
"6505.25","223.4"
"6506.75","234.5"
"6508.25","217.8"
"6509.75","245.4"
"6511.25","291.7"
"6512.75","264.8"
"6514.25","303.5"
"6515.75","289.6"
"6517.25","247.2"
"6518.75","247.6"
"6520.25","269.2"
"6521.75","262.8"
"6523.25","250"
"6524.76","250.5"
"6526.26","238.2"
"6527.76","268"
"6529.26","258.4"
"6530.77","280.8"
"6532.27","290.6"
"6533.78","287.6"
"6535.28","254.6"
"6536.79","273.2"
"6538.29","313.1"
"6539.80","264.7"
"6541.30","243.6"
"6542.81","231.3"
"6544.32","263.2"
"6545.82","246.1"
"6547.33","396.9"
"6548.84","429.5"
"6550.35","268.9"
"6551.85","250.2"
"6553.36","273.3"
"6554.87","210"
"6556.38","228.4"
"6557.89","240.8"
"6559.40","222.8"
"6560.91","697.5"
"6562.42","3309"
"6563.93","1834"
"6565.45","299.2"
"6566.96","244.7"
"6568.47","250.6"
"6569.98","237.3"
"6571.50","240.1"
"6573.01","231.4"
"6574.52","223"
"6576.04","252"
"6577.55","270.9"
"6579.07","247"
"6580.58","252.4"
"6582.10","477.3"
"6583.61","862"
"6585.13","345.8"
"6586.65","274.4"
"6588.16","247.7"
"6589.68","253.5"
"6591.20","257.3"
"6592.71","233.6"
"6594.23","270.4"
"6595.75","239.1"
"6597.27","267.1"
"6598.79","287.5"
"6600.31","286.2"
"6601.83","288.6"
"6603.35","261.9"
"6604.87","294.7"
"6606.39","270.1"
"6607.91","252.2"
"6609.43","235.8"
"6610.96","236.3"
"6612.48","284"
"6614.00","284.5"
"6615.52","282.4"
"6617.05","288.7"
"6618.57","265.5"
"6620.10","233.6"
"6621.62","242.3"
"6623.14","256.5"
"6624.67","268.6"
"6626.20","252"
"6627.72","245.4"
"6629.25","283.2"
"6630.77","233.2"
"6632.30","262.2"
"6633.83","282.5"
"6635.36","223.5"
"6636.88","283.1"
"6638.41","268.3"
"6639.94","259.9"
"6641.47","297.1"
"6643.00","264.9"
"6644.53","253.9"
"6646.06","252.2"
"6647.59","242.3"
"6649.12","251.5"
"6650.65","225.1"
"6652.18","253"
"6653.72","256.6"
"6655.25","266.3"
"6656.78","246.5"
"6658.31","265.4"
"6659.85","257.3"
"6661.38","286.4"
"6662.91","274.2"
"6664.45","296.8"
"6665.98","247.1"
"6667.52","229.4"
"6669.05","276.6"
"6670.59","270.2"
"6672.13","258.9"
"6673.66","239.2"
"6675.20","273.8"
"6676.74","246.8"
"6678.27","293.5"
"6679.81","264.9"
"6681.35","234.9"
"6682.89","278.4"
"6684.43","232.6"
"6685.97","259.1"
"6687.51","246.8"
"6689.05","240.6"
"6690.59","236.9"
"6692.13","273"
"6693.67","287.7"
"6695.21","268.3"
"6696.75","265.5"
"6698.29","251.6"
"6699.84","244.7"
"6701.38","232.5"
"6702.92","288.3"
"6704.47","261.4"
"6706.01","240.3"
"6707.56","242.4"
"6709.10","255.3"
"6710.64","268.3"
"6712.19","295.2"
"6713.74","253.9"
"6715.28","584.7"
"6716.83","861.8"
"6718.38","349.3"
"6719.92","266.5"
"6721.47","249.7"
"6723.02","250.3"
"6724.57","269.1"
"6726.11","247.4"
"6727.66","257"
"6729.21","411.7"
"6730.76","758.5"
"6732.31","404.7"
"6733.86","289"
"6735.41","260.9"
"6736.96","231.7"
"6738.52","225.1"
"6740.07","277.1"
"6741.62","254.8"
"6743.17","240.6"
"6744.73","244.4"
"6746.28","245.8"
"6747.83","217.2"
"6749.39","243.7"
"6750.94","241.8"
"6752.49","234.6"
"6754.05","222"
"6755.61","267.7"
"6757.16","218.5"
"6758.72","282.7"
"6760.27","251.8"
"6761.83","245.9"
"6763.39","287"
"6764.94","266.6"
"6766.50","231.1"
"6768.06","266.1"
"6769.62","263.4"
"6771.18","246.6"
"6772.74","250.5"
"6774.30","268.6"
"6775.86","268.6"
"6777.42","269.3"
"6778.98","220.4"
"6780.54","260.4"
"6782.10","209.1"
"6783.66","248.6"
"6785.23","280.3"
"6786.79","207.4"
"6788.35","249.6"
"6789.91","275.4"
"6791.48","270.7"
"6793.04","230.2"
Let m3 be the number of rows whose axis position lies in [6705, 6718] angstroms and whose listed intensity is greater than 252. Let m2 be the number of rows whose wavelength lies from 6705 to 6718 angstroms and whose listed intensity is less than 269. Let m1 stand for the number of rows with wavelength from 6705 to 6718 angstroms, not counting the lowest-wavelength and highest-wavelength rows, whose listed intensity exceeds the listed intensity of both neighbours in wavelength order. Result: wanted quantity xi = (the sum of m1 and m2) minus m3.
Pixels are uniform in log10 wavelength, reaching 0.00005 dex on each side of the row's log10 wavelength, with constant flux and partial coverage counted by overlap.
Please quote 0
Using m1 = 1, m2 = 5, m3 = 6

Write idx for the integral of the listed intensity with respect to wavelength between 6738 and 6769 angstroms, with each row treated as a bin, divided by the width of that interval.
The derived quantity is 249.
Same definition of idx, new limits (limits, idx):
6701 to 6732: 345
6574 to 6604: 306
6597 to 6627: 267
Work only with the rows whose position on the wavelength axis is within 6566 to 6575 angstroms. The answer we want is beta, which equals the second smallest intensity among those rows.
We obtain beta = 231.4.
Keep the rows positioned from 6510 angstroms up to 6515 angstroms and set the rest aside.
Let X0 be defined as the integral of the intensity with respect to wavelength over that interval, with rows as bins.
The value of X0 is 1412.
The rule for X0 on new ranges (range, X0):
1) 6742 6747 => 1222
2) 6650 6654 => 975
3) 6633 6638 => 1317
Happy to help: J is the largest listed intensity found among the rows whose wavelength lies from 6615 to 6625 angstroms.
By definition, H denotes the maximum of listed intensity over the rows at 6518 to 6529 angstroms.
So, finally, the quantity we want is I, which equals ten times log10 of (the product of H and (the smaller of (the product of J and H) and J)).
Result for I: 48.9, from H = 269.2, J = 288.7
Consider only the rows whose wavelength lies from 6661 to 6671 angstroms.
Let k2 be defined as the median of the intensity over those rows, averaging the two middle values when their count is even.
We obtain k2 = 274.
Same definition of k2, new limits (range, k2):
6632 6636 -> 262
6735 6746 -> 244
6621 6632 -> 252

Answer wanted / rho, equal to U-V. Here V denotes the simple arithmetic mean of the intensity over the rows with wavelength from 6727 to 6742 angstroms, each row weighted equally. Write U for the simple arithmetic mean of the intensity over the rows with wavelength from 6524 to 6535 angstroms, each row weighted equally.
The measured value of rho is -69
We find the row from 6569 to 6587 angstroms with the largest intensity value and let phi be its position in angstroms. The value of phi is 6583.61 angstroms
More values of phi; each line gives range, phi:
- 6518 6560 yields 6548.84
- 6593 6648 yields 6641.47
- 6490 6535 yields 6514.25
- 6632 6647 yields 6641.47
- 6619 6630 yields 6629.25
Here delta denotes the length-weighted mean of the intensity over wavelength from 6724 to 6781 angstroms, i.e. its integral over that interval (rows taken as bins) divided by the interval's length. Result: 274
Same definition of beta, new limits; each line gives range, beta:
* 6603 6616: 236.3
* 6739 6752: 240.6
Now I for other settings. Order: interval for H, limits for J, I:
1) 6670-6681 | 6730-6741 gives 53.5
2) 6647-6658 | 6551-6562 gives 52.7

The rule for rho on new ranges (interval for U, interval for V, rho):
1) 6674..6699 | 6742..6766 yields 12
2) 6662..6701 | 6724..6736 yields -103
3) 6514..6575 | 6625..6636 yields 134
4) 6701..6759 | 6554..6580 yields -242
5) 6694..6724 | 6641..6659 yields 56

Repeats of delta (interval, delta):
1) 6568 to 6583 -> 274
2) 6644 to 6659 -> 251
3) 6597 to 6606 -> 281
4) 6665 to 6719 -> 287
